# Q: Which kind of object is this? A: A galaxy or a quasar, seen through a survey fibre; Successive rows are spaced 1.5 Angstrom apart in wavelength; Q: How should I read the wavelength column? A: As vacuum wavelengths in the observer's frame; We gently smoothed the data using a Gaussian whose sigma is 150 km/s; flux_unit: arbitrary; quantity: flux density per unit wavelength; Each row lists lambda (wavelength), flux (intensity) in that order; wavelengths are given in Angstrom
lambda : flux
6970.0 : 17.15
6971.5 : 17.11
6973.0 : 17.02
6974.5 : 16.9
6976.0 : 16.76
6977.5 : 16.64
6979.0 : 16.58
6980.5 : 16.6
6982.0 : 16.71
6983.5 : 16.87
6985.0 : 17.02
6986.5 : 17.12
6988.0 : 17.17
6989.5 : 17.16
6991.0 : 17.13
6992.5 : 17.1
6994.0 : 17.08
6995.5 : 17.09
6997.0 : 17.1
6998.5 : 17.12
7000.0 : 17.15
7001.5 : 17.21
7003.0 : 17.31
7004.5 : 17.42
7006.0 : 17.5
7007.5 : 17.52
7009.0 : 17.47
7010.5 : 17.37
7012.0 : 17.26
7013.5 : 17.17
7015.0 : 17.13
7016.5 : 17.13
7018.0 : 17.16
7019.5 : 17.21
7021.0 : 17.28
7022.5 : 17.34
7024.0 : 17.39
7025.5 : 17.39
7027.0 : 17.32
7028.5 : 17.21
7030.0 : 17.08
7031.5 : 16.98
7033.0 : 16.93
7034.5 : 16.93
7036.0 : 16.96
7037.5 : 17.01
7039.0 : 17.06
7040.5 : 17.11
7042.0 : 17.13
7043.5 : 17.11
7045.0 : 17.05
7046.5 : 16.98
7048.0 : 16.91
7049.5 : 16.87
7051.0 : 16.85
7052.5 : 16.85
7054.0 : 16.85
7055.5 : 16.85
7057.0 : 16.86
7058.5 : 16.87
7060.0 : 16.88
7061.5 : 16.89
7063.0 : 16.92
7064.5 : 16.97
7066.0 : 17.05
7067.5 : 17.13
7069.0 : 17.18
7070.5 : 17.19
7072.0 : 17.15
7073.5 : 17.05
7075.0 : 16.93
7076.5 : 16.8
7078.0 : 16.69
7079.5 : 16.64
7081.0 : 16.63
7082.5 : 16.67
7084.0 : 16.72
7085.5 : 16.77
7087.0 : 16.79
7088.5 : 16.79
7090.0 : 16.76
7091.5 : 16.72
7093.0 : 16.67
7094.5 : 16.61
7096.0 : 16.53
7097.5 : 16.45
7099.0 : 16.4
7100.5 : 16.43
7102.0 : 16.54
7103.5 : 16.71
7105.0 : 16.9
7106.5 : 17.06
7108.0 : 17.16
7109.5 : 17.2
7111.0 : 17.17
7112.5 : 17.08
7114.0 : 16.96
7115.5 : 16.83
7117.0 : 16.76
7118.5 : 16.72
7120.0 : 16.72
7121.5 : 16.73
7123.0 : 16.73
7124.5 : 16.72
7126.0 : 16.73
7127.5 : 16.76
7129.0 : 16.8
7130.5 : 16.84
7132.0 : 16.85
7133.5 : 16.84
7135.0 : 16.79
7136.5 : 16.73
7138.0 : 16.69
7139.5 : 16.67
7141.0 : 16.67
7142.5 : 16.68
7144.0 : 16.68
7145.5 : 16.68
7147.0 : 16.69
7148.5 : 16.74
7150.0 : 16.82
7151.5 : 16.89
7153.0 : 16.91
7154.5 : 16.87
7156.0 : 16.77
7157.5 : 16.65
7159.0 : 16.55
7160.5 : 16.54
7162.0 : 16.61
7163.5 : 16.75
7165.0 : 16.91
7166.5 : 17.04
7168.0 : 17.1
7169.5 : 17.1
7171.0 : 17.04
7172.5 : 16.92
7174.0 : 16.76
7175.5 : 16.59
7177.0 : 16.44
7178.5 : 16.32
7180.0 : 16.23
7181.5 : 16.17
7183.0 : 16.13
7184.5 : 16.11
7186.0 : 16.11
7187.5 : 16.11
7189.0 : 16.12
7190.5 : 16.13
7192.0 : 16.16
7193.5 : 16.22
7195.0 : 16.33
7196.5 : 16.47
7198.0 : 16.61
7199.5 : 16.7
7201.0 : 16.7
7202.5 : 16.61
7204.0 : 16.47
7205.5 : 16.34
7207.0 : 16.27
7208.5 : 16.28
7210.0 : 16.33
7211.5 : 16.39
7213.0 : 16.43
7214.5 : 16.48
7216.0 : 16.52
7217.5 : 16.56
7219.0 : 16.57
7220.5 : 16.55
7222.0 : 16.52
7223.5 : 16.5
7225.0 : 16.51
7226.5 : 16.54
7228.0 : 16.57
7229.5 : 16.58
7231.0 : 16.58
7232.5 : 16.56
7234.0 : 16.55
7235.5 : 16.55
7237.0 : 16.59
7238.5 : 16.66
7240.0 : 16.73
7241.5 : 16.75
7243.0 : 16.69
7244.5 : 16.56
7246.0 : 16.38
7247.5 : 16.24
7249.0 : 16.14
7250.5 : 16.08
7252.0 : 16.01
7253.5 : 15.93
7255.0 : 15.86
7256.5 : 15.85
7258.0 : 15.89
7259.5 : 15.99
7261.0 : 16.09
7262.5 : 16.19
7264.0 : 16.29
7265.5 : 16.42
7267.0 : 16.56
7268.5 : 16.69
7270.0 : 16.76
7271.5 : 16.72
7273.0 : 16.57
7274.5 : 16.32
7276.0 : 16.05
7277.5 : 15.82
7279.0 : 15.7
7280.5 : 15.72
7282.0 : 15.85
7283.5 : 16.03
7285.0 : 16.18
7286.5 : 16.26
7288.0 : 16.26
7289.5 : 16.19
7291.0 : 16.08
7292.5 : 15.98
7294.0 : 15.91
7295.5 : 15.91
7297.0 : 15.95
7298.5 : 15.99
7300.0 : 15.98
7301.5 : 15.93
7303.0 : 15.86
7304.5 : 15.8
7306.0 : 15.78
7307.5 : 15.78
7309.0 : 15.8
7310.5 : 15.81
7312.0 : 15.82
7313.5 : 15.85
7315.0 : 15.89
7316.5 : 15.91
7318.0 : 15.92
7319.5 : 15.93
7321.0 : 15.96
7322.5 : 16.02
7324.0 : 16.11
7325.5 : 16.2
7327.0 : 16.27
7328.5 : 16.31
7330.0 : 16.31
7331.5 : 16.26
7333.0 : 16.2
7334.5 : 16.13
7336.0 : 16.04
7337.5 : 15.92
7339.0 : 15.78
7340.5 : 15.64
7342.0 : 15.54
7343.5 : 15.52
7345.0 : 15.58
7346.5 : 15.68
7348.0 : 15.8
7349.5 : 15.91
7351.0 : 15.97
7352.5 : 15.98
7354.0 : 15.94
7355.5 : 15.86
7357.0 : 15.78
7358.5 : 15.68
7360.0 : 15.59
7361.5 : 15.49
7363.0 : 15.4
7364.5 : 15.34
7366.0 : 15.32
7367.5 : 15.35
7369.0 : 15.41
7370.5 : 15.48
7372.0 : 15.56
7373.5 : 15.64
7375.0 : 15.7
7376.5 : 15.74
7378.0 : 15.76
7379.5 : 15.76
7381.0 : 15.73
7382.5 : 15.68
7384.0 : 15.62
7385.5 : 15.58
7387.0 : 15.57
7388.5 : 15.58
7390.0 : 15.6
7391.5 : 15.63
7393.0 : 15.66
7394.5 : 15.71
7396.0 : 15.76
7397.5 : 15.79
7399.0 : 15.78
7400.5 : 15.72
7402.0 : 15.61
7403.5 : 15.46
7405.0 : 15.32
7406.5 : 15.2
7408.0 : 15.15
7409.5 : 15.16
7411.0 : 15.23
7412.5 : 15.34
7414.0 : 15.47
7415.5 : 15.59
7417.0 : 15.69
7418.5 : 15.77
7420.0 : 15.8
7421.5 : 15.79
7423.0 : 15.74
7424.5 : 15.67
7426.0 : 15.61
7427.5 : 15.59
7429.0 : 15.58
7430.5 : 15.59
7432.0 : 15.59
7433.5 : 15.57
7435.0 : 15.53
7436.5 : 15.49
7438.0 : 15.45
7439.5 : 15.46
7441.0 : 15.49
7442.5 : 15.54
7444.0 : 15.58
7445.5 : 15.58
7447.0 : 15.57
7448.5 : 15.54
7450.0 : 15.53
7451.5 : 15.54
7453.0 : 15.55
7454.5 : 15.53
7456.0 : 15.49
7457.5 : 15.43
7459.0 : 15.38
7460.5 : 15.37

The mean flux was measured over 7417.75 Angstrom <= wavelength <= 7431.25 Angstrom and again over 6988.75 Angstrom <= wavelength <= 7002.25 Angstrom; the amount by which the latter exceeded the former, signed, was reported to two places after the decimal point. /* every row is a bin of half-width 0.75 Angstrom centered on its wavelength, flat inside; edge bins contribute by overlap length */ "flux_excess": 1.44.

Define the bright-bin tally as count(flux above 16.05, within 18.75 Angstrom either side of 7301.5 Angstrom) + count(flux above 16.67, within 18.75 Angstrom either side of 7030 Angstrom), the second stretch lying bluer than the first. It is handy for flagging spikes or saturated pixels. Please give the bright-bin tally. 30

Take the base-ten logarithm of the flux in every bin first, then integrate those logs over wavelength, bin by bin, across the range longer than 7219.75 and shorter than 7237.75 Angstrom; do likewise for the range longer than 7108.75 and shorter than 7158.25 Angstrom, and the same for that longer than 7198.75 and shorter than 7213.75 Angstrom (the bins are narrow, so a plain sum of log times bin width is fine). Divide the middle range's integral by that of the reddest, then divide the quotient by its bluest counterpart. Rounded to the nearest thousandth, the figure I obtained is 0.014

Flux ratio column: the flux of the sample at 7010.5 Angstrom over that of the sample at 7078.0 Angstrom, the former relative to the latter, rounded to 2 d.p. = 1.04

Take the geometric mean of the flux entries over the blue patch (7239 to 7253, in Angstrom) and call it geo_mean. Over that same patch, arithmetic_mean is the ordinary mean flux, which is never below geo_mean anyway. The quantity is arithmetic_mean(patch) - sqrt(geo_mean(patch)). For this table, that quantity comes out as 12.3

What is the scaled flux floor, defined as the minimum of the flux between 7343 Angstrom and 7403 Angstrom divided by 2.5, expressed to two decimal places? 6.13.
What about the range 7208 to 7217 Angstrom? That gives 6.51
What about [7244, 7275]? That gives 6.34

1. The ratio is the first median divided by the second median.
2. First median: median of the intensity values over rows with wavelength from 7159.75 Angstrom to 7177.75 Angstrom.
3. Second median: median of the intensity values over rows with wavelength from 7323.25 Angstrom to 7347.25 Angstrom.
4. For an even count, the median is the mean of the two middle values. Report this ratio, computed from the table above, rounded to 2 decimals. 1.05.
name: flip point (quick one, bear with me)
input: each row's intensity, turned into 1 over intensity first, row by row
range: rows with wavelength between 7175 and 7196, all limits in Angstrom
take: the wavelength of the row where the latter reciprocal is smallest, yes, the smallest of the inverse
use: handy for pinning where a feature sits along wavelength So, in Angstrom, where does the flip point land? 7175.5 Angstrom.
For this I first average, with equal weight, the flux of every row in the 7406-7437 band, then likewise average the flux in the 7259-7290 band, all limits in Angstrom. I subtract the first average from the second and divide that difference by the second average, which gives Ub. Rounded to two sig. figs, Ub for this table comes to 0.043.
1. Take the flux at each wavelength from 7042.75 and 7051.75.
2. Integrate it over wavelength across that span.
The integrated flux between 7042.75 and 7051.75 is 153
